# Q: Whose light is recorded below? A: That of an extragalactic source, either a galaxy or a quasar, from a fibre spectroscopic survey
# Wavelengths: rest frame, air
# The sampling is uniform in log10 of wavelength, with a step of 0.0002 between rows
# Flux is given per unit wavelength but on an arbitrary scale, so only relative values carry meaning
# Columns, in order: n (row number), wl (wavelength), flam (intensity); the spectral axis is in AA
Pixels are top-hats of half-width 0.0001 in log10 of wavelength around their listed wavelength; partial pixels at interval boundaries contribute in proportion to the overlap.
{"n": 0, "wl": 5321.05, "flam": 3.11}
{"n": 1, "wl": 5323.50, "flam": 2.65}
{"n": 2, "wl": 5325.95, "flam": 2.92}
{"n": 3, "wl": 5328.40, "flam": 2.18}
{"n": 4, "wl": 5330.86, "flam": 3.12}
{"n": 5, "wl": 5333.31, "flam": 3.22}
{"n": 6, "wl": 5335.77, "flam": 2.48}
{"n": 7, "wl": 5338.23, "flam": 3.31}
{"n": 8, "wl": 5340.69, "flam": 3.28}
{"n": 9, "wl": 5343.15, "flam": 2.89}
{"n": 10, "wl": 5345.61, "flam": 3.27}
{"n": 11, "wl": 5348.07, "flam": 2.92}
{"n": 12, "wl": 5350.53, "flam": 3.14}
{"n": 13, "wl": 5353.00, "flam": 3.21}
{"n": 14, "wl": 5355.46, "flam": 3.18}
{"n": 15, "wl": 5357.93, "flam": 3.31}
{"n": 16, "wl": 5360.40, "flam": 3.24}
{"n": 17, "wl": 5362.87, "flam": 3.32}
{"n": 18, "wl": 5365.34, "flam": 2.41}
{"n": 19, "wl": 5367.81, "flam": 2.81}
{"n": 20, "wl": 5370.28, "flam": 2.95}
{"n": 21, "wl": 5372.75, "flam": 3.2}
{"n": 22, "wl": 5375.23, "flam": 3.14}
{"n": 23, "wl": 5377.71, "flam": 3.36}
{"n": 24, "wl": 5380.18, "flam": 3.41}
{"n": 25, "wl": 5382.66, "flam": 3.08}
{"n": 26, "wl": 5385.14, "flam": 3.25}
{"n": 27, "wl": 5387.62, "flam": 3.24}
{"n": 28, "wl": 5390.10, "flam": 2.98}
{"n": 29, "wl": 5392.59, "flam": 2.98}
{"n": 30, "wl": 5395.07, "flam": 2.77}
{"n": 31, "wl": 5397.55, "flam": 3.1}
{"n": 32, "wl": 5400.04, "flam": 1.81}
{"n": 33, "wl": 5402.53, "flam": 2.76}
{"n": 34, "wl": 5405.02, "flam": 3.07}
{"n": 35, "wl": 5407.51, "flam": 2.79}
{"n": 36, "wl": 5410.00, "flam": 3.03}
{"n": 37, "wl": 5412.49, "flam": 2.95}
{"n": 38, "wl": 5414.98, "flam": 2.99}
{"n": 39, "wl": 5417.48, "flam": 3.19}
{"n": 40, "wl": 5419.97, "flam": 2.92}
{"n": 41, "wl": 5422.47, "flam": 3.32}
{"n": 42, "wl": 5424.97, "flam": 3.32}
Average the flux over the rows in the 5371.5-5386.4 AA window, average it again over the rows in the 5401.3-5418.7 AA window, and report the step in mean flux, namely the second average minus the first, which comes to -0.27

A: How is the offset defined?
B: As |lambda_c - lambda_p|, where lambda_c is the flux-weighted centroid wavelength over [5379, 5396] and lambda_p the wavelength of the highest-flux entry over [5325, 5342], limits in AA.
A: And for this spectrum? 49.1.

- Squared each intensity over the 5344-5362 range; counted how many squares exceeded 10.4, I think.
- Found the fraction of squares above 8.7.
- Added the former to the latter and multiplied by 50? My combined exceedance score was 193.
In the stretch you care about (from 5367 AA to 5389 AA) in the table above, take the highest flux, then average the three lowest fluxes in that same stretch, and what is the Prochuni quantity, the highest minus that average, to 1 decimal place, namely 0.5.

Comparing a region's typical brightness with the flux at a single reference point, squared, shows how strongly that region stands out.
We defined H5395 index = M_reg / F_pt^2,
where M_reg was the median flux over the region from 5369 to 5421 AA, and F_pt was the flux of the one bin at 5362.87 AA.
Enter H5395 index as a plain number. 0.275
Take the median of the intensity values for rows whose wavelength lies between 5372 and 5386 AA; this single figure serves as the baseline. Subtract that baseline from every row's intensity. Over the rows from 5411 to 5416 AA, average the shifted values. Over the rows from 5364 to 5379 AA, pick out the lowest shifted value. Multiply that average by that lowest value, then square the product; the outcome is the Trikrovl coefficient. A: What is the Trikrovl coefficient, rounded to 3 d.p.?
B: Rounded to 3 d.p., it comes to 0.043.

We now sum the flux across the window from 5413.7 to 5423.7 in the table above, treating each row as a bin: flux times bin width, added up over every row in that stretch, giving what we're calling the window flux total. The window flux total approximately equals 31.0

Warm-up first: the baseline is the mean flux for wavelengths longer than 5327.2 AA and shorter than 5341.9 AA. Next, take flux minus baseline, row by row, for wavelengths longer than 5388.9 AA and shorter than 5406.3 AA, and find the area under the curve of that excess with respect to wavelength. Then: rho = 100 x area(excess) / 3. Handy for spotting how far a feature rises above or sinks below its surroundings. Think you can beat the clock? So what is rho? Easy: -87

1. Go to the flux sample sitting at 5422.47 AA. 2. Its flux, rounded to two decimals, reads 3.32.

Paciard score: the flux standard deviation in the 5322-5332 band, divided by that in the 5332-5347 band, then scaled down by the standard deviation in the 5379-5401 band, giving 2.6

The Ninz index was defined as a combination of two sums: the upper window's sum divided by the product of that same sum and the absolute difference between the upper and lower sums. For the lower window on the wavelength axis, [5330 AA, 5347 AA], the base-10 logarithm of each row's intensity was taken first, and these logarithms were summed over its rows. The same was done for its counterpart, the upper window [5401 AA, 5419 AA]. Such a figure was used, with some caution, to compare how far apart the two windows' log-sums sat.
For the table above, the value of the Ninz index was 9.7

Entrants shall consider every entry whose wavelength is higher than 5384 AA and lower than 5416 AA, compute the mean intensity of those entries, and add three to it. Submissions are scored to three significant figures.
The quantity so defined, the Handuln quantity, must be 5.90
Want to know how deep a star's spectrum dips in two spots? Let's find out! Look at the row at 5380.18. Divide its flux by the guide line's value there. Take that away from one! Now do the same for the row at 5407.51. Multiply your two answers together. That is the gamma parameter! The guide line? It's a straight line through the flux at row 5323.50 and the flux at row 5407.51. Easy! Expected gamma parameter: 0.000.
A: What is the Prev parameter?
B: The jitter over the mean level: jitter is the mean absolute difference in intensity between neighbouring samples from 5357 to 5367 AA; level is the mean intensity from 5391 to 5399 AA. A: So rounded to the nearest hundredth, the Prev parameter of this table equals 0.12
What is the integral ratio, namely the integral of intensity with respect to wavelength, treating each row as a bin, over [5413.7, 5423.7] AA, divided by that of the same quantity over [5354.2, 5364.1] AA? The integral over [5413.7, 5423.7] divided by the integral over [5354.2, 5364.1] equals 0.96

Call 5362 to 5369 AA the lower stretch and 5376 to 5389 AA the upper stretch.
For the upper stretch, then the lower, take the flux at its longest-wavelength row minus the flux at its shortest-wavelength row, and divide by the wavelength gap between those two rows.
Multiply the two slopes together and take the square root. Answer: 0.04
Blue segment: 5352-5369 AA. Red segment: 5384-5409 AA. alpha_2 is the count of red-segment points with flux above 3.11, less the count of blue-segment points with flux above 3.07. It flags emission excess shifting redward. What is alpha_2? -3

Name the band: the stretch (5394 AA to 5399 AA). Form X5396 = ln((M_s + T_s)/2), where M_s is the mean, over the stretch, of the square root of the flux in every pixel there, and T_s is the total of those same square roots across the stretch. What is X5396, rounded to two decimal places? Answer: 0.94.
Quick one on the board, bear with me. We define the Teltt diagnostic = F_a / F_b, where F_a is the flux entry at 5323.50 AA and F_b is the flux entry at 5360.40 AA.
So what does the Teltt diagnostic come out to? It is 0.82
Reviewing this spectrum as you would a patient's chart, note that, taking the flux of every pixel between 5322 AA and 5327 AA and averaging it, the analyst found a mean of 2.8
